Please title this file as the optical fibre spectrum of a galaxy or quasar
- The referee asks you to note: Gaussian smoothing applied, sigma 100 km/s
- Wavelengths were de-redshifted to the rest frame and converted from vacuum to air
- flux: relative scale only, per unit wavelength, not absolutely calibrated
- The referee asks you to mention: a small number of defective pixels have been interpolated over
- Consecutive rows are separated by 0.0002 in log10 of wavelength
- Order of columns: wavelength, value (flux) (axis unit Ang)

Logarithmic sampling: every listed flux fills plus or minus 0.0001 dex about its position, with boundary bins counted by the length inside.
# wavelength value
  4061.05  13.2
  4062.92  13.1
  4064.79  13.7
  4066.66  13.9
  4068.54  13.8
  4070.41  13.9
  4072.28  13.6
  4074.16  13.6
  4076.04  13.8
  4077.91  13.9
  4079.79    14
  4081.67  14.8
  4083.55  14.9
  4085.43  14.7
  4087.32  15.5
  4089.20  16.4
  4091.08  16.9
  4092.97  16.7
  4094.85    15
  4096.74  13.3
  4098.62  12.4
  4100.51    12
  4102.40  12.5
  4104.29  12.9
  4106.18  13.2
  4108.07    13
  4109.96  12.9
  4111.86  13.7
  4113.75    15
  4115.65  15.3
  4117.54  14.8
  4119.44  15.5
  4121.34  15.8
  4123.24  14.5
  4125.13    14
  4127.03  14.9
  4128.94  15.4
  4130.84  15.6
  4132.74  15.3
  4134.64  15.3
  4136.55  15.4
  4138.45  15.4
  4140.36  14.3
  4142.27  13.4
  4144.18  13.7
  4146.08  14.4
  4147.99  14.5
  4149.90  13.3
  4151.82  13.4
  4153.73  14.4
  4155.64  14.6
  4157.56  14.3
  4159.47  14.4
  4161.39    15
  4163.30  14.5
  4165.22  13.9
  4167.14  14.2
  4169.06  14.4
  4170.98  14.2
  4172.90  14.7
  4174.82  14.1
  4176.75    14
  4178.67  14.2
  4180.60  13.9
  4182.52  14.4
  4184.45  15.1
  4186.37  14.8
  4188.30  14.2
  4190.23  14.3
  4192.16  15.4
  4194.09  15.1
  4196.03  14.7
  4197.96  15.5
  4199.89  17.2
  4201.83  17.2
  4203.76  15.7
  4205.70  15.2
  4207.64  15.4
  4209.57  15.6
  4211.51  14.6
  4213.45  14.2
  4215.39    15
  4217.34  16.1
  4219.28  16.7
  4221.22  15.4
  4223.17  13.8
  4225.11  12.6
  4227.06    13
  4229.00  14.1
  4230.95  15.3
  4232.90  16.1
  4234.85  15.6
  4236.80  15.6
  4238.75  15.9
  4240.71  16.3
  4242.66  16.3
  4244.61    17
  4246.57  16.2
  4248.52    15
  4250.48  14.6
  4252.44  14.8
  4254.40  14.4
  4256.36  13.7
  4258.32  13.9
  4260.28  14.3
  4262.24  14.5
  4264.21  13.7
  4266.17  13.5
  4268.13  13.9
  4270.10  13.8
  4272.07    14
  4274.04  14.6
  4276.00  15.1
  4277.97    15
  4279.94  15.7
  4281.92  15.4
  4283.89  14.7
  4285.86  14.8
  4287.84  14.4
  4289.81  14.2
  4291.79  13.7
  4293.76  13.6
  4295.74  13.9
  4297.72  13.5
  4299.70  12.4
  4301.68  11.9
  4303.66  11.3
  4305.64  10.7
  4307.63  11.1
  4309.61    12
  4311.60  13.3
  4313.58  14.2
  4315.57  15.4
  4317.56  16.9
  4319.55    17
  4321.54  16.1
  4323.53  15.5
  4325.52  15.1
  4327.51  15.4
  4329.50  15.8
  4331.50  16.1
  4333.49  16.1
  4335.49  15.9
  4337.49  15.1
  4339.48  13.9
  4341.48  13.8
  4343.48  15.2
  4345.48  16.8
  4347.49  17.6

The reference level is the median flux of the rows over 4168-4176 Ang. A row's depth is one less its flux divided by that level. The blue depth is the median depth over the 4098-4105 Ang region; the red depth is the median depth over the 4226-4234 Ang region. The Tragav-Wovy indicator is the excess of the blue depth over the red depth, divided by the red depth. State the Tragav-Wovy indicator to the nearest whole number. -6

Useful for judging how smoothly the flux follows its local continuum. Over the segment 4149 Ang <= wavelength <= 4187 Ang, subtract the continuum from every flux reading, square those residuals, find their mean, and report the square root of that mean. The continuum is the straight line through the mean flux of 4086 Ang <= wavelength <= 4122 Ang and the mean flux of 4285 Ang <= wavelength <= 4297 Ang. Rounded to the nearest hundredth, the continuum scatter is 0.45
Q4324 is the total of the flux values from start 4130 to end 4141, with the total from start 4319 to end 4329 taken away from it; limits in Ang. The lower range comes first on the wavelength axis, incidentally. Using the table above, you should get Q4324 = 12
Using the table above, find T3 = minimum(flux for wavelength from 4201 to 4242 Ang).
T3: 12.6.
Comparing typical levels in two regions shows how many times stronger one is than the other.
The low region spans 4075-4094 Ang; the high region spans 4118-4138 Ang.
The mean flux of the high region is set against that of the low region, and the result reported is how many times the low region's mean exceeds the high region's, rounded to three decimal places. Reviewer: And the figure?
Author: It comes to 0.999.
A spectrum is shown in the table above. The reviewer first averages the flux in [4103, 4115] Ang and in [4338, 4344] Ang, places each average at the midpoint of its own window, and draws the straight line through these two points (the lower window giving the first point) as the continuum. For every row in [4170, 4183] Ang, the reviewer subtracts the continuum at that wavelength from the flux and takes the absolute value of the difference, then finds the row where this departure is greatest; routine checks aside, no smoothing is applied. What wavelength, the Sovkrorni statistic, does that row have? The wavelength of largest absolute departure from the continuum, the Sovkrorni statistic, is 4172.90 Ang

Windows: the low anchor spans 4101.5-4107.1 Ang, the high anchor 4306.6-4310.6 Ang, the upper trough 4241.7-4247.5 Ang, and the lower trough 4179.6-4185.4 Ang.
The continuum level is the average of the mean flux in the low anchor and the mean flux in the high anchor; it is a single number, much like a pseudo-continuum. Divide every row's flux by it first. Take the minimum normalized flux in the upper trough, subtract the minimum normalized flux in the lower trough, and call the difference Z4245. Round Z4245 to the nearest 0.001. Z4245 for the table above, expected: 0.188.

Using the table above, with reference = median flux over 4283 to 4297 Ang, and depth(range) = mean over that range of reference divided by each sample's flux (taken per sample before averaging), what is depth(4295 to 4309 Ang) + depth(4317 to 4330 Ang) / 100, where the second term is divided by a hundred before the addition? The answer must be 1.19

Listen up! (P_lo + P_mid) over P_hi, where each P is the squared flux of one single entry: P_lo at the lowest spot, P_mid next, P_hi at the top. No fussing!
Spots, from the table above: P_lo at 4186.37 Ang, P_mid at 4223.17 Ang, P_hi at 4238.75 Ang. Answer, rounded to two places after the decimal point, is 1.62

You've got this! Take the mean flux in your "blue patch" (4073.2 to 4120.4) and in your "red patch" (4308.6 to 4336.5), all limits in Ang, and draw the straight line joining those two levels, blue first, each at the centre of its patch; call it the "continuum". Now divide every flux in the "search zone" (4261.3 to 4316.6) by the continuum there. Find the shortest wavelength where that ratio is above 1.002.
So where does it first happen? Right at 4279.94 Ang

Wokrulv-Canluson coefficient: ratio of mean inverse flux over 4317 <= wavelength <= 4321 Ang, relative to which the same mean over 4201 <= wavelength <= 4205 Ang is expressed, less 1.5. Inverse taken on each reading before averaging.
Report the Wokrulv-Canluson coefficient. -0.47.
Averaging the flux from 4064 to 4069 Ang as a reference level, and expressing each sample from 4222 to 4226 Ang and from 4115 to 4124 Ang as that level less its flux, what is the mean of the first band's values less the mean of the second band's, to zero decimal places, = 2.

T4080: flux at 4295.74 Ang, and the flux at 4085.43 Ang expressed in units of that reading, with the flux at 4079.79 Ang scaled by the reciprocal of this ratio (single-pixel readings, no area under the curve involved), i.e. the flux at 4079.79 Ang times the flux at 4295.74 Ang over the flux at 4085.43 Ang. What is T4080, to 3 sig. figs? 13.2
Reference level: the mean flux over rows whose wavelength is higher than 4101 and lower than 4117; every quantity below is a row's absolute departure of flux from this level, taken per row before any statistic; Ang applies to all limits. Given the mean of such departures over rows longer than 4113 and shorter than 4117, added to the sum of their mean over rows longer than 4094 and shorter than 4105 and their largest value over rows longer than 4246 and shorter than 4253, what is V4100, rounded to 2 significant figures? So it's 5.2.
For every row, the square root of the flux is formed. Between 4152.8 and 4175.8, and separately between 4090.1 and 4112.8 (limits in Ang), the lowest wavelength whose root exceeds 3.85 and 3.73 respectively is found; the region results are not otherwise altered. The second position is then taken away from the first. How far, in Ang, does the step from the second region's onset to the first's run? 70.3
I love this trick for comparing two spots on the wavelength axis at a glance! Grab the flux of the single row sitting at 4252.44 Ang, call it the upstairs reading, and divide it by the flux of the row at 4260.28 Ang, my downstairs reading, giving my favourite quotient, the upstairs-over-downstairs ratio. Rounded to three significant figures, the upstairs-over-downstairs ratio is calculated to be 1.03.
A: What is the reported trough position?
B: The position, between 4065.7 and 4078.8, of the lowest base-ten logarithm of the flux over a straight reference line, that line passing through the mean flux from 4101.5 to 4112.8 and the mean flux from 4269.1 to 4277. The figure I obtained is 4074.16 Ang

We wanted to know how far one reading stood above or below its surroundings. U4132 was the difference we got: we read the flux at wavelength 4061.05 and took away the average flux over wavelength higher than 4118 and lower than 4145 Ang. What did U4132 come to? -1.7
